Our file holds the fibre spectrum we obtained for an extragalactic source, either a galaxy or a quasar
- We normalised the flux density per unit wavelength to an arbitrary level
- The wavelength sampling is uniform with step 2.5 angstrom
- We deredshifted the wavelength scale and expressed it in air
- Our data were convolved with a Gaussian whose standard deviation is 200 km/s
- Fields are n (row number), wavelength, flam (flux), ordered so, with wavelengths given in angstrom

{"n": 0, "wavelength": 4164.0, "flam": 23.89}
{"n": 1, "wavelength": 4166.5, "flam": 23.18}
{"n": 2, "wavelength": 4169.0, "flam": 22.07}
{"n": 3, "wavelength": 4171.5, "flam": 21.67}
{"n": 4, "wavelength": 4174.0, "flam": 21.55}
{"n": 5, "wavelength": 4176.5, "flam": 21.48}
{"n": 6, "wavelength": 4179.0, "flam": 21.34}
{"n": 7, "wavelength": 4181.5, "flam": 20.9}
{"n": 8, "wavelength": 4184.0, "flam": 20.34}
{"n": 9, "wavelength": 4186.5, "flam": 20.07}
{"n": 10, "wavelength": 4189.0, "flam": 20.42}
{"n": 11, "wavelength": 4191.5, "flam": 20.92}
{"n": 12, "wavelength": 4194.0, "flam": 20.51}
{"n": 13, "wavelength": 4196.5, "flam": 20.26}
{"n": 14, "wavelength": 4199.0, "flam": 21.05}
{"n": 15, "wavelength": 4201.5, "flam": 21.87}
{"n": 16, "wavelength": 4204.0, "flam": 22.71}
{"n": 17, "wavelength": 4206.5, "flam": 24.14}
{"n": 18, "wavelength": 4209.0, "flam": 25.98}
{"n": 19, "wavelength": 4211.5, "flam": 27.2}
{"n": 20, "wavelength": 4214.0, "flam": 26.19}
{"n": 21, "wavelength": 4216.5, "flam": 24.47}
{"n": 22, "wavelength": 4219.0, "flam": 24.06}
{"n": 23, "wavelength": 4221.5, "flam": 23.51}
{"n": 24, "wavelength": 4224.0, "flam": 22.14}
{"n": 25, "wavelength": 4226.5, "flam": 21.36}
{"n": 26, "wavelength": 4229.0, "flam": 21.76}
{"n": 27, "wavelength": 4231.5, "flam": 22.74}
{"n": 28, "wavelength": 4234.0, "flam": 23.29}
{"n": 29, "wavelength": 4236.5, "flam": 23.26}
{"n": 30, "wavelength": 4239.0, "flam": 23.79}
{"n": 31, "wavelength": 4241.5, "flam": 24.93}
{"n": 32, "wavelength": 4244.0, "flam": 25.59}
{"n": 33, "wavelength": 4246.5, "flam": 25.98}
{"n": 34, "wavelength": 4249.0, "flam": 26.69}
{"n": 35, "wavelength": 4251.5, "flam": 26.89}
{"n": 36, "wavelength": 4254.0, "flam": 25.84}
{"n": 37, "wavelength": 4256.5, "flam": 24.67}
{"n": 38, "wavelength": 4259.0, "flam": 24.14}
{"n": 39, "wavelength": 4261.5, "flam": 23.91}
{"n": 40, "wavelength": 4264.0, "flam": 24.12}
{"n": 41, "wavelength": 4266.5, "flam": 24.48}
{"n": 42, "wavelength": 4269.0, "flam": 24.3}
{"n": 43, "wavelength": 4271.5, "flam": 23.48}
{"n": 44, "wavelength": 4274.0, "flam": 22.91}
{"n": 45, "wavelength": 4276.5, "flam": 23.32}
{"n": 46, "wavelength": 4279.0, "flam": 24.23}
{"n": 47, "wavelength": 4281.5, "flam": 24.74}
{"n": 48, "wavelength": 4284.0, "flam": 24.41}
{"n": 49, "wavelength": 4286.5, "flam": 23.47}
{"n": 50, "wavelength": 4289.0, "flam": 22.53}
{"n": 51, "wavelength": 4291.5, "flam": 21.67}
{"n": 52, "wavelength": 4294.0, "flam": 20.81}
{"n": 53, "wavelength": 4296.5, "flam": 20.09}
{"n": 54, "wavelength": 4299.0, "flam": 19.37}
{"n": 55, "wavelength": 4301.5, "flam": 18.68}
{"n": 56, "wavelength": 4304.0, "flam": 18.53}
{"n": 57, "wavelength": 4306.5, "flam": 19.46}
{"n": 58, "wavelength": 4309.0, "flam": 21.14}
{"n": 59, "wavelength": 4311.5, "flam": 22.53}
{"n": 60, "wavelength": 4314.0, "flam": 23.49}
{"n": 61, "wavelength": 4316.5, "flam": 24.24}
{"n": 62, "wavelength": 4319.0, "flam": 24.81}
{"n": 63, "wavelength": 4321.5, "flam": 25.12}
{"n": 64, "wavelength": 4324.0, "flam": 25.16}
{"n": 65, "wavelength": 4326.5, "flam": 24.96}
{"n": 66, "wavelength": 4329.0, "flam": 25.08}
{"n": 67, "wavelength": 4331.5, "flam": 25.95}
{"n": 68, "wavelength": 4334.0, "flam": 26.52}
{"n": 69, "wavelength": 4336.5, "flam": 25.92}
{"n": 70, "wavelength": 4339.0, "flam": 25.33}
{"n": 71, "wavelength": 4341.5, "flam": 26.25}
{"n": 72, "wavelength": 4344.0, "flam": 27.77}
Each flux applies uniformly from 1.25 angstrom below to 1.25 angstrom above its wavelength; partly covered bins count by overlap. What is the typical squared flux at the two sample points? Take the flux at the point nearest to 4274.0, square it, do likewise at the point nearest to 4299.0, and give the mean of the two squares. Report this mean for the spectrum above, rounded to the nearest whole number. 450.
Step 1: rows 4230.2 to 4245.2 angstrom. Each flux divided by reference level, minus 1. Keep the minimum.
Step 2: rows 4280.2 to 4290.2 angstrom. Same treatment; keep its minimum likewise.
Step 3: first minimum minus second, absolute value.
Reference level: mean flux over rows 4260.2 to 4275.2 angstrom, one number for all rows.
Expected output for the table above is 0.01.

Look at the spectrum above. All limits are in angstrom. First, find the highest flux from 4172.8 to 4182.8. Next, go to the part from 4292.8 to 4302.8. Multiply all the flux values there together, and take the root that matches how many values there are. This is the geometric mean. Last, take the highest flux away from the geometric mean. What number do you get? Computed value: -1.8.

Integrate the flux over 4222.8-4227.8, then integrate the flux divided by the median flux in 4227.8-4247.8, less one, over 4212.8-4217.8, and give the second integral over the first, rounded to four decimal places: 0.0035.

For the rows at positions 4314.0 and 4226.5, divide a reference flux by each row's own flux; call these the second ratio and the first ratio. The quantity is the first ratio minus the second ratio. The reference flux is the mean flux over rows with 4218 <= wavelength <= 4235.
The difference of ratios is 0.10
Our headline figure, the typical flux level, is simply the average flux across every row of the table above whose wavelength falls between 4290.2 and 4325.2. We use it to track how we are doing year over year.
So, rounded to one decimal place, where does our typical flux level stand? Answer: 21.8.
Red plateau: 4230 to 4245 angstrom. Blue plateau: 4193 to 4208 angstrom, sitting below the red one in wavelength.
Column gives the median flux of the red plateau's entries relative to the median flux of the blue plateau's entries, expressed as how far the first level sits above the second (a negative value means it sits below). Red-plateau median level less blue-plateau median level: 2.1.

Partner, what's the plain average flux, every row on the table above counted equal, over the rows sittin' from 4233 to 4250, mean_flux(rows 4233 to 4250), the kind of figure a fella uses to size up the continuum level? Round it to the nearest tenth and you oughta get 24.8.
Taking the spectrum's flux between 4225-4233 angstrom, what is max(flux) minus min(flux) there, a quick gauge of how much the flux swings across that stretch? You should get 1.4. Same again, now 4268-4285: 1.8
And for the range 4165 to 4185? 2.8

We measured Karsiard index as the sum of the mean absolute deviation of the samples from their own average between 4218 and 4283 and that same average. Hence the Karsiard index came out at 25.12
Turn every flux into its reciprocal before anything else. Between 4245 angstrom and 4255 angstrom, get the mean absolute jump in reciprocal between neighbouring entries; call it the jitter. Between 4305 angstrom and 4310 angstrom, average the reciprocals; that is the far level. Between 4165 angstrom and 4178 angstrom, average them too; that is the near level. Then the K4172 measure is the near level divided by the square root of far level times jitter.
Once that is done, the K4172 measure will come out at 6.7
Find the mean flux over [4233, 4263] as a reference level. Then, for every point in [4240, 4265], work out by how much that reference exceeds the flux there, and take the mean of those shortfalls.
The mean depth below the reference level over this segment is -0.4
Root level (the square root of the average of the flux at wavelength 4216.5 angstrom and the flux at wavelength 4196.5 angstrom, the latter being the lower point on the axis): 4.73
